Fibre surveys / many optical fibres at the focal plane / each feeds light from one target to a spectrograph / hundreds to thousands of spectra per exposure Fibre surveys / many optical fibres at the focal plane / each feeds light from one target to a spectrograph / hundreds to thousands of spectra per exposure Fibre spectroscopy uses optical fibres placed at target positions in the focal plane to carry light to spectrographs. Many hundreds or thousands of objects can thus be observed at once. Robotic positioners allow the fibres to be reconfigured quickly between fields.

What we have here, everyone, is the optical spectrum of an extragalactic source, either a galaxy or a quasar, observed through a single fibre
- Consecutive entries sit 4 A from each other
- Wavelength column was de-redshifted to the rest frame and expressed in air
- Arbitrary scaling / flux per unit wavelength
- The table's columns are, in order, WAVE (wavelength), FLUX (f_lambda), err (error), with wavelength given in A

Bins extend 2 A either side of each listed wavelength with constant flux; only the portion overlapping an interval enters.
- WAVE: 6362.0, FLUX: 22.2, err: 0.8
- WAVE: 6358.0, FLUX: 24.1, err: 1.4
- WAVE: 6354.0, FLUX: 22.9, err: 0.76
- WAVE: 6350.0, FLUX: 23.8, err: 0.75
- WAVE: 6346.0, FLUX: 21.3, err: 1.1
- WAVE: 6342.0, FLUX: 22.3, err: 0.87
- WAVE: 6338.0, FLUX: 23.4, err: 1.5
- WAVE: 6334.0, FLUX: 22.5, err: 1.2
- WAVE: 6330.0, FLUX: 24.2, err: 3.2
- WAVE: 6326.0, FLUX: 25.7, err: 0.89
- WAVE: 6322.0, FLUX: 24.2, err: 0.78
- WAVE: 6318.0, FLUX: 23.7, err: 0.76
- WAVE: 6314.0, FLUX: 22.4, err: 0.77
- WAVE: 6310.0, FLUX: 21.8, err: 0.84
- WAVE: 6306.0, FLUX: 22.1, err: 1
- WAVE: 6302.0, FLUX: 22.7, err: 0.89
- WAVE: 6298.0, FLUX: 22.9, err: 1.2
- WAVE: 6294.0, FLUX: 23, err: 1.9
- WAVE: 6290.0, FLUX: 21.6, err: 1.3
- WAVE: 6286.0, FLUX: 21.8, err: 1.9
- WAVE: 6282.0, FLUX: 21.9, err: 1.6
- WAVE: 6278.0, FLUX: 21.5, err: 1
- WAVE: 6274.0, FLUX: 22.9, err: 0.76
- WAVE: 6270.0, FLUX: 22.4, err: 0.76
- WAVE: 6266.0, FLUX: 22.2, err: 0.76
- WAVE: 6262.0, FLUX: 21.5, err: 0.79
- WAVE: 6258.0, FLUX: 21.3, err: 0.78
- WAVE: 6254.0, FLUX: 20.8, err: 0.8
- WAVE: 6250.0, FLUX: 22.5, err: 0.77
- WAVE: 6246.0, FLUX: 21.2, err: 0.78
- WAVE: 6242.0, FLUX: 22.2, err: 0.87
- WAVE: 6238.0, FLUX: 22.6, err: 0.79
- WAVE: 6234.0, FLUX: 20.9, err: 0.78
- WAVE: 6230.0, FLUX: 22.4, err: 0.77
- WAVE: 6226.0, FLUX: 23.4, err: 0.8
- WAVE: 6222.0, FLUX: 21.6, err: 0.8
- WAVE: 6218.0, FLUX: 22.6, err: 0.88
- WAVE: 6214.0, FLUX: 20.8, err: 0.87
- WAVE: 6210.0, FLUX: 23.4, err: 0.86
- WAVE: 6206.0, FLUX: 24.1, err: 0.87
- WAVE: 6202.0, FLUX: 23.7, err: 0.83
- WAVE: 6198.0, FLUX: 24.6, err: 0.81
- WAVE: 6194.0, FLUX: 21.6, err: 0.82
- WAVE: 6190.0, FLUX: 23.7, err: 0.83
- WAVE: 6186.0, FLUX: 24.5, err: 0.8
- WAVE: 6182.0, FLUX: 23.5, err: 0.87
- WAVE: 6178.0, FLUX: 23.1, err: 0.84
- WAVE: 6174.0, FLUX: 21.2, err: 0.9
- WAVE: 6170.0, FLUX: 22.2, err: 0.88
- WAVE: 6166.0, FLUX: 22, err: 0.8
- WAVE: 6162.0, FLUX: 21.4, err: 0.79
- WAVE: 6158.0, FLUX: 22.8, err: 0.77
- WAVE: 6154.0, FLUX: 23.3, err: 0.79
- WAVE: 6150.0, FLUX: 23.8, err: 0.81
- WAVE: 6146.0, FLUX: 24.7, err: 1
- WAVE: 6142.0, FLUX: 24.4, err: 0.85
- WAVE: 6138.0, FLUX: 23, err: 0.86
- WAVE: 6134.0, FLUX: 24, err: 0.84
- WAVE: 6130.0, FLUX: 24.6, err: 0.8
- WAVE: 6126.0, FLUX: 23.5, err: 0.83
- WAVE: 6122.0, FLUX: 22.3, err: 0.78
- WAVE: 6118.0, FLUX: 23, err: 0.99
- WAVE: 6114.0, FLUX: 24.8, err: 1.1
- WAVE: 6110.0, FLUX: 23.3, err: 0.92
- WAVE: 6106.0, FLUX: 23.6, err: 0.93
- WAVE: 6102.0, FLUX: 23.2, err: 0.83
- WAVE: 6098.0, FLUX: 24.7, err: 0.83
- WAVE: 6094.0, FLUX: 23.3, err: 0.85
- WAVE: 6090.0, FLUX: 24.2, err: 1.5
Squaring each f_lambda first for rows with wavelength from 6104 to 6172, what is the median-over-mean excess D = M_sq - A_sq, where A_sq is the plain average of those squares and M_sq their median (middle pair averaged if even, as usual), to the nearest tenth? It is -2.6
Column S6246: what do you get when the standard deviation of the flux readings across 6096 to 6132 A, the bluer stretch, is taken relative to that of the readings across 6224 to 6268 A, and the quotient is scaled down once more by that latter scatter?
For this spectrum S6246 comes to 1.3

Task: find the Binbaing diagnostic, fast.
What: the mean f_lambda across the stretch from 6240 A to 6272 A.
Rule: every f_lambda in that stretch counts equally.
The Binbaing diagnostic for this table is 21.8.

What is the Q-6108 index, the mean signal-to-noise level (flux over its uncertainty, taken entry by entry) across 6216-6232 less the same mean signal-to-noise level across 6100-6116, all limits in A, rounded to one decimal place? 2.5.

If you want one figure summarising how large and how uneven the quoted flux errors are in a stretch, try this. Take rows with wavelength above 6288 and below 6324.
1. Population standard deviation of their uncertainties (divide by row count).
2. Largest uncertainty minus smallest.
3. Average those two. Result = 0.75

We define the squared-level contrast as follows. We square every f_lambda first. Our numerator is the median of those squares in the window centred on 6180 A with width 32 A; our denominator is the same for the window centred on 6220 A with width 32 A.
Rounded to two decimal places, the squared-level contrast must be 1.01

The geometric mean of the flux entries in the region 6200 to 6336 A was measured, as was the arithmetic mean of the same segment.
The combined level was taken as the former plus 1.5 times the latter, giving 56.2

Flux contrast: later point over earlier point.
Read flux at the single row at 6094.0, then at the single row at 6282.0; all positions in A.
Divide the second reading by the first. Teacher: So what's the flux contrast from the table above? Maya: 0.94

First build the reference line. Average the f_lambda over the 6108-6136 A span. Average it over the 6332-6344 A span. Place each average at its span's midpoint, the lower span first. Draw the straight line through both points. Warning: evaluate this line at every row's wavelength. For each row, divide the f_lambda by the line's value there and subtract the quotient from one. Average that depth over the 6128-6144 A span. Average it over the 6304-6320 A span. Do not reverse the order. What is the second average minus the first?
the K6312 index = 0.033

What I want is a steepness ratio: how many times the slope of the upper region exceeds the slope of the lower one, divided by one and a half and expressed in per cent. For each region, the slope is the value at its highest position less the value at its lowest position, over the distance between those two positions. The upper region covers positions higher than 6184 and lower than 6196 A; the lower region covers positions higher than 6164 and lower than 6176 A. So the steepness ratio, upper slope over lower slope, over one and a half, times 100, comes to 242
